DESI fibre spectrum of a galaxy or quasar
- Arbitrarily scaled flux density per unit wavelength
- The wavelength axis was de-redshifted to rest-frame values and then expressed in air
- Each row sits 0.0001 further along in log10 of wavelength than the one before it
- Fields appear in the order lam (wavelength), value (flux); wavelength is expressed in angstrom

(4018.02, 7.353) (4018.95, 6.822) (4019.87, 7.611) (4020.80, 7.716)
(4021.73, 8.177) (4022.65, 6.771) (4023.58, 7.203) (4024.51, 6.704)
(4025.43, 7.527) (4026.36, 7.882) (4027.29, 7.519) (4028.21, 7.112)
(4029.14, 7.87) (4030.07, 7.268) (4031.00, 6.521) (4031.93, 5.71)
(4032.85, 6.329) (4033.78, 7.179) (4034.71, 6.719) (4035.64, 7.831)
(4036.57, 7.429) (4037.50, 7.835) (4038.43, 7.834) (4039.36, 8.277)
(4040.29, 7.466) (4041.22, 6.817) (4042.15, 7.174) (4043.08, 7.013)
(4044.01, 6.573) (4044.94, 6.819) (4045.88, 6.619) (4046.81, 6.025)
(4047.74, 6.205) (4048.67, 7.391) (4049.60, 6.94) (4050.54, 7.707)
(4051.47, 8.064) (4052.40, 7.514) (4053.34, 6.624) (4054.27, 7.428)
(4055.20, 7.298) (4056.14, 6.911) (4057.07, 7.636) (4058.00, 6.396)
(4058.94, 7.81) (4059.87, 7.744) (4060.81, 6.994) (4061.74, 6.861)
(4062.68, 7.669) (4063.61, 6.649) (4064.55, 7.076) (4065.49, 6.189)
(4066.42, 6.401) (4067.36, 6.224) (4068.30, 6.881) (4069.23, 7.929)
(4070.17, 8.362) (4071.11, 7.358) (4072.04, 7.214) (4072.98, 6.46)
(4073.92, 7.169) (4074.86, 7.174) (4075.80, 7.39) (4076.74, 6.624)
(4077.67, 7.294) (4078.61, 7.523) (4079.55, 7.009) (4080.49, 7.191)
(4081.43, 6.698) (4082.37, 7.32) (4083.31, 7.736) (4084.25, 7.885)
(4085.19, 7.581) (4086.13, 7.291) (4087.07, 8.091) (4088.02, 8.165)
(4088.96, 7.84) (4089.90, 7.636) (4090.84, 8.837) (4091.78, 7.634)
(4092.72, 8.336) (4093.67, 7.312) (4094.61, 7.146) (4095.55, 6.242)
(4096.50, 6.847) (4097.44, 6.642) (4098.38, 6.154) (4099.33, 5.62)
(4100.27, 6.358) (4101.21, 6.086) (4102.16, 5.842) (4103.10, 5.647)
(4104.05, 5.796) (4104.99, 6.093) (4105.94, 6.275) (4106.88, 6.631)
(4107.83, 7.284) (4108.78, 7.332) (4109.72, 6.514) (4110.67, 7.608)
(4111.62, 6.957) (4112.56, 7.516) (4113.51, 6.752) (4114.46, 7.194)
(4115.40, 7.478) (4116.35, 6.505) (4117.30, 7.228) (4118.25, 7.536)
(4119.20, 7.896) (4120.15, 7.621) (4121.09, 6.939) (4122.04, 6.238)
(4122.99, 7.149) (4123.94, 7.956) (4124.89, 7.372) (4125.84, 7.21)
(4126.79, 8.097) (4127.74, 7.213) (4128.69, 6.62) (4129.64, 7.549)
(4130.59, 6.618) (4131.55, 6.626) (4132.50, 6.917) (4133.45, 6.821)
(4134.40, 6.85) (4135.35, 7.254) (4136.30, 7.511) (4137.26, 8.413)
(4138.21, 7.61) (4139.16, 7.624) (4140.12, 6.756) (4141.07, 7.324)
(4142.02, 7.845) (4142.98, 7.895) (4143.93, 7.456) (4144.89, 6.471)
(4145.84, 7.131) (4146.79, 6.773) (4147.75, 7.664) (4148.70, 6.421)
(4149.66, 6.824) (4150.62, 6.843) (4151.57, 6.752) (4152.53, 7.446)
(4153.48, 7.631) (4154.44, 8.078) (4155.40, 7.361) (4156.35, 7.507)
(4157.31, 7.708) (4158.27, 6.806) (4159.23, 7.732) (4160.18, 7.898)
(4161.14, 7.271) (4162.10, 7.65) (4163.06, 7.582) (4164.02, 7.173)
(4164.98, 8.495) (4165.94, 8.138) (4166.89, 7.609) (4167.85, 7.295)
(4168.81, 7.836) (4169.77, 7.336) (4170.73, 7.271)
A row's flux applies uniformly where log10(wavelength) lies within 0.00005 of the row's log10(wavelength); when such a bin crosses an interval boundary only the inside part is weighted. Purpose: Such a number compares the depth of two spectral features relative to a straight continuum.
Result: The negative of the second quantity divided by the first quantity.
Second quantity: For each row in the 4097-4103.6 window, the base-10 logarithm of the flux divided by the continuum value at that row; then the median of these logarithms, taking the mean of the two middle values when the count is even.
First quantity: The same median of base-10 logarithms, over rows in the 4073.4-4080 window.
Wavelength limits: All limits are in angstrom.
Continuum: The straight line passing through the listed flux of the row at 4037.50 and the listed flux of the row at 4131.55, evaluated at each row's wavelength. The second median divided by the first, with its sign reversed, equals -6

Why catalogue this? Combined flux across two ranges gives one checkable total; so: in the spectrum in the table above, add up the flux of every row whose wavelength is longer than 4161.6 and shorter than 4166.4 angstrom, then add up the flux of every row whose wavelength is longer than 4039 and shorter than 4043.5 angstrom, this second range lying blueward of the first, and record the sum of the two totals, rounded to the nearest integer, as 76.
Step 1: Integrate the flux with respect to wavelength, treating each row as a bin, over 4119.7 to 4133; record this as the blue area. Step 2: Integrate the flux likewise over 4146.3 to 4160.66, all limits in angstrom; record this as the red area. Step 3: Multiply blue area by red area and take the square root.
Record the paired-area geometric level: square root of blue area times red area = 100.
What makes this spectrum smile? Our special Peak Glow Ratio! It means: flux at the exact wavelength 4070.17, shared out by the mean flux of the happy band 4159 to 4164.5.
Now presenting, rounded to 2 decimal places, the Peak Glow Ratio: 1.11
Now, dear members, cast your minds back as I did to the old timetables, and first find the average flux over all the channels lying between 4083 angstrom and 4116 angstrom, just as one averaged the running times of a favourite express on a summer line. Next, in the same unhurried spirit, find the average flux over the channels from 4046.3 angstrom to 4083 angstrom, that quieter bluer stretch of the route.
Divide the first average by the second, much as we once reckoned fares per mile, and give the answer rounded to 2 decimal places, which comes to 0.99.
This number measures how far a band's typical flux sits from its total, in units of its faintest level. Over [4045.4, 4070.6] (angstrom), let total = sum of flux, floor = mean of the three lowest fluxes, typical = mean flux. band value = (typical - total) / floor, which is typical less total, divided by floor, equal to -30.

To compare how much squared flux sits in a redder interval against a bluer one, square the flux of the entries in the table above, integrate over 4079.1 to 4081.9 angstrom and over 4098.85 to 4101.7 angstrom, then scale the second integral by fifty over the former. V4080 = 38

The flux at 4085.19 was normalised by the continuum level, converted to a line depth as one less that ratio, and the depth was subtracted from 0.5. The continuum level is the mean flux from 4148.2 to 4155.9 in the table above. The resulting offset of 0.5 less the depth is 0.56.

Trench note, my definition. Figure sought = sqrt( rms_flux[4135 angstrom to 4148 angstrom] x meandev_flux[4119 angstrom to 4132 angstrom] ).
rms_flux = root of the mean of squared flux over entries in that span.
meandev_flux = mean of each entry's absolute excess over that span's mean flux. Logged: 1.83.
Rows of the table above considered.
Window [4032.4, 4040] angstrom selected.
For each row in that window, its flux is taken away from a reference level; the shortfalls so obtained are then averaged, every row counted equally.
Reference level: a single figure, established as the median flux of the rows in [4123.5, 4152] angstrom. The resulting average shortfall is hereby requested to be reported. -0.22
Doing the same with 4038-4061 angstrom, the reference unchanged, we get 0.04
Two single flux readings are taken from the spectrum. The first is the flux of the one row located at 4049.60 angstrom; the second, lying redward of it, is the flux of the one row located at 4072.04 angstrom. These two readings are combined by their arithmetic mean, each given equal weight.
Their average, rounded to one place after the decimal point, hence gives 7.1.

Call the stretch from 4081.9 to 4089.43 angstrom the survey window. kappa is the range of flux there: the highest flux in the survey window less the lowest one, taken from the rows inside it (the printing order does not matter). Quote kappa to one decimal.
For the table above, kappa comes 0.9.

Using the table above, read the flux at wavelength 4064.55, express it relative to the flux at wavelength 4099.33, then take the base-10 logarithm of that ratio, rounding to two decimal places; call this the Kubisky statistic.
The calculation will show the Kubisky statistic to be 0.10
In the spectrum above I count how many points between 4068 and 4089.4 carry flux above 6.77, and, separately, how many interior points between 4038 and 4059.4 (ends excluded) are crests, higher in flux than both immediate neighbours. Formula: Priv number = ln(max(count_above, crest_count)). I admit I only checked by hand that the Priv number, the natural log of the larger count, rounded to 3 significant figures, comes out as 3.00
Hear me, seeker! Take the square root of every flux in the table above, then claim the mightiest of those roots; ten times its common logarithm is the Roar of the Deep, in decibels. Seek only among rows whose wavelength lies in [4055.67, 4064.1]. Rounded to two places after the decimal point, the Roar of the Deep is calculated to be 4.46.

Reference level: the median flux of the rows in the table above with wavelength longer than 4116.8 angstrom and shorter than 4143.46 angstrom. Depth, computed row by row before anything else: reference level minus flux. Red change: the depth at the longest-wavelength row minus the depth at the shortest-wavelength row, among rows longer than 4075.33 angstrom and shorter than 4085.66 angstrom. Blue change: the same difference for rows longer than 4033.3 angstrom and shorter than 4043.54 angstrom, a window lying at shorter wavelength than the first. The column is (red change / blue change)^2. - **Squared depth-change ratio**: 1.3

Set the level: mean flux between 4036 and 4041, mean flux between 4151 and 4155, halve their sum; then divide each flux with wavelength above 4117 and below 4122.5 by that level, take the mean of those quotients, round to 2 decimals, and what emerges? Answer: 0.95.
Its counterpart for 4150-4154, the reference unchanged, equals 0.94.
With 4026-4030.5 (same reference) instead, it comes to 0.99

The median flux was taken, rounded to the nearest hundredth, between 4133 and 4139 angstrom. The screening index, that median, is 7.38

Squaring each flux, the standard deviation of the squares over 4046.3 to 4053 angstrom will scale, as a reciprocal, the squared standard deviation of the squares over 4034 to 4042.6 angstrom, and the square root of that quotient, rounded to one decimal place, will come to 2.3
